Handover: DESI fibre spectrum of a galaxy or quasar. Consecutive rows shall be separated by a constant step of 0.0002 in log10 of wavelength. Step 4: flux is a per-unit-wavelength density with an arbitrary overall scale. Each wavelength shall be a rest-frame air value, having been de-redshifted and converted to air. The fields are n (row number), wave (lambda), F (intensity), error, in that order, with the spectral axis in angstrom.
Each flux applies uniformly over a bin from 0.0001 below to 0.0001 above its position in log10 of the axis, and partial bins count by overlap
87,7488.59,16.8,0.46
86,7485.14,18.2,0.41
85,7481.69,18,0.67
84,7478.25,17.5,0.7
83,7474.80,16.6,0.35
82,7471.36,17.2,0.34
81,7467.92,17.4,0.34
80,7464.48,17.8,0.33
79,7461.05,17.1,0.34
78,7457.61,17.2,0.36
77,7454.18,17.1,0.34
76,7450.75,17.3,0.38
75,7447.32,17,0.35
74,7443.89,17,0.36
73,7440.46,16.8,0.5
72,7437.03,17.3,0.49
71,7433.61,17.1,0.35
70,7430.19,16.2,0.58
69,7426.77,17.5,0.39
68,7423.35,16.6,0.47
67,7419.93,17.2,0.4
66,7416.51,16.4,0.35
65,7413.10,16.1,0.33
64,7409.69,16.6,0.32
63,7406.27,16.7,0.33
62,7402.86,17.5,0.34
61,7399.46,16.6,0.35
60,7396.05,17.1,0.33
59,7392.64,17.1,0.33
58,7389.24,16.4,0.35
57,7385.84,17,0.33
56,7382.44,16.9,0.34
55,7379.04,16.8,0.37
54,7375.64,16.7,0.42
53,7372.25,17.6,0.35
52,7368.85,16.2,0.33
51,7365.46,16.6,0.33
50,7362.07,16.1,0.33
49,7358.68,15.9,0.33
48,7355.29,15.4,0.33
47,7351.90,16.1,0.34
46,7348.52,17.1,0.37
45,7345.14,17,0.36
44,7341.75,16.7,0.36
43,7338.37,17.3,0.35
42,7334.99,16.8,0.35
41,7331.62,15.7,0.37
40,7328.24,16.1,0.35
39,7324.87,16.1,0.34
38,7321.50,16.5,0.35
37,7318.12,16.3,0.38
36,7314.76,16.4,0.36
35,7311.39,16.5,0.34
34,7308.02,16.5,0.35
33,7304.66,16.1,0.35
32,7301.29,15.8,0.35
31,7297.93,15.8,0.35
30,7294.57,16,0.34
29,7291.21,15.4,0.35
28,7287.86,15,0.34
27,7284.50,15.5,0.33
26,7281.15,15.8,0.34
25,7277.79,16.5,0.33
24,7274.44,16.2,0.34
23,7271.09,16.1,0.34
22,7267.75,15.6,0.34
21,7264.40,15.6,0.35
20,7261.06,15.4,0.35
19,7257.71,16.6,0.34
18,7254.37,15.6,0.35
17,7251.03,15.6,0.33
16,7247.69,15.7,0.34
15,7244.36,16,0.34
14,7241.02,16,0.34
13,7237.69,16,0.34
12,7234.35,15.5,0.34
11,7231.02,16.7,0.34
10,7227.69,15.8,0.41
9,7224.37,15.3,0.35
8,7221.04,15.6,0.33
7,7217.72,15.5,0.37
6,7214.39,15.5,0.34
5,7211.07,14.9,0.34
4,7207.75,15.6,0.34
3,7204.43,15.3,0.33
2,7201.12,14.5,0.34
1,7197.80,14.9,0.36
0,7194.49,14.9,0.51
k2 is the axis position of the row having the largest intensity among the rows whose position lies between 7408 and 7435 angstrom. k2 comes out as 7426.77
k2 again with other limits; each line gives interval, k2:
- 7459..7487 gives 7485.14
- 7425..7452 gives 7426.77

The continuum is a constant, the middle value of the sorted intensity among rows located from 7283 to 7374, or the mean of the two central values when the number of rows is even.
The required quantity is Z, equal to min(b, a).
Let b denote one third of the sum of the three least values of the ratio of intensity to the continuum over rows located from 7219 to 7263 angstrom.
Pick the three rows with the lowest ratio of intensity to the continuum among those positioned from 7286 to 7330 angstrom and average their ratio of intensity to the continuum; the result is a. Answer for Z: 0.957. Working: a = 0.96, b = 0.96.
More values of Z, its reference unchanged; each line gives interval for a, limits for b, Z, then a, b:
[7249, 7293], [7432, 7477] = 0.948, 0.95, 1.04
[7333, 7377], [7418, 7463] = 0.981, 0.98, 1.03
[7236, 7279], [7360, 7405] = 0.965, 0.96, 1.01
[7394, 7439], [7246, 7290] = 0.950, 1.01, 0.95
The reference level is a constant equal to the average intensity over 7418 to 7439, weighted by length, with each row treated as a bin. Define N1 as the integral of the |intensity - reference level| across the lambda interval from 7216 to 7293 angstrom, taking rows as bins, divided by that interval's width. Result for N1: 1.2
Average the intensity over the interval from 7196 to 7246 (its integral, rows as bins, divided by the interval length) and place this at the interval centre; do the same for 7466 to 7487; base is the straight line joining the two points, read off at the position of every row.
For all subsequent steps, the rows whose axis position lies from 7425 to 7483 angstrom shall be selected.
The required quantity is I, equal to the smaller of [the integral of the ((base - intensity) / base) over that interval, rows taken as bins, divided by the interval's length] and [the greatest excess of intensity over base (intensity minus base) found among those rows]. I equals 0.0074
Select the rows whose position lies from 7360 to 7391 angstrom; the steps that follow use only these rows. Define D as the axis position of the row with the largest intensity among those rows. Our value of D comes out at 7372.25 angstrom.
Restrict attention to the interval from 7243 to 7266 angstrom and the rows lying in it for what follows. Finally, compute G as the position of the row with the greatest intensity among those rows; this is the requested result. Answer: 7257.71 angstrom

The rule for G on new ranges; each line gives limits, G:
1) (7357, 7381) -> 7372.25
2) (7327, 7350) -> 7338.37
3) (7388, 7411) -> 7402.86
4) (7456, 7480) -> 7464.48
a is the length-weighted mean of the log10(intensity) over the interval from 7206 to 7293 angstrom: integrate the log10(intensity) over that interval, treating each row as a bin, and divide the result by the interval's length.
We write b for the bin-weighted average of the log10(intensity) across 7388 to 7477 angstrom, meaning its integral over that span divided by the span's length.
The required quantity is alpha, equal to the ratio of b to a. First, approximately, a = 1.20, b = 1.23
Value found 1.03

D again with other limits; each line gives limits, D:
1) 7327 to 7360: 7338.37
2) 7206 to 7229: 7227.69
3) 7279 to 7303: 7294.57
